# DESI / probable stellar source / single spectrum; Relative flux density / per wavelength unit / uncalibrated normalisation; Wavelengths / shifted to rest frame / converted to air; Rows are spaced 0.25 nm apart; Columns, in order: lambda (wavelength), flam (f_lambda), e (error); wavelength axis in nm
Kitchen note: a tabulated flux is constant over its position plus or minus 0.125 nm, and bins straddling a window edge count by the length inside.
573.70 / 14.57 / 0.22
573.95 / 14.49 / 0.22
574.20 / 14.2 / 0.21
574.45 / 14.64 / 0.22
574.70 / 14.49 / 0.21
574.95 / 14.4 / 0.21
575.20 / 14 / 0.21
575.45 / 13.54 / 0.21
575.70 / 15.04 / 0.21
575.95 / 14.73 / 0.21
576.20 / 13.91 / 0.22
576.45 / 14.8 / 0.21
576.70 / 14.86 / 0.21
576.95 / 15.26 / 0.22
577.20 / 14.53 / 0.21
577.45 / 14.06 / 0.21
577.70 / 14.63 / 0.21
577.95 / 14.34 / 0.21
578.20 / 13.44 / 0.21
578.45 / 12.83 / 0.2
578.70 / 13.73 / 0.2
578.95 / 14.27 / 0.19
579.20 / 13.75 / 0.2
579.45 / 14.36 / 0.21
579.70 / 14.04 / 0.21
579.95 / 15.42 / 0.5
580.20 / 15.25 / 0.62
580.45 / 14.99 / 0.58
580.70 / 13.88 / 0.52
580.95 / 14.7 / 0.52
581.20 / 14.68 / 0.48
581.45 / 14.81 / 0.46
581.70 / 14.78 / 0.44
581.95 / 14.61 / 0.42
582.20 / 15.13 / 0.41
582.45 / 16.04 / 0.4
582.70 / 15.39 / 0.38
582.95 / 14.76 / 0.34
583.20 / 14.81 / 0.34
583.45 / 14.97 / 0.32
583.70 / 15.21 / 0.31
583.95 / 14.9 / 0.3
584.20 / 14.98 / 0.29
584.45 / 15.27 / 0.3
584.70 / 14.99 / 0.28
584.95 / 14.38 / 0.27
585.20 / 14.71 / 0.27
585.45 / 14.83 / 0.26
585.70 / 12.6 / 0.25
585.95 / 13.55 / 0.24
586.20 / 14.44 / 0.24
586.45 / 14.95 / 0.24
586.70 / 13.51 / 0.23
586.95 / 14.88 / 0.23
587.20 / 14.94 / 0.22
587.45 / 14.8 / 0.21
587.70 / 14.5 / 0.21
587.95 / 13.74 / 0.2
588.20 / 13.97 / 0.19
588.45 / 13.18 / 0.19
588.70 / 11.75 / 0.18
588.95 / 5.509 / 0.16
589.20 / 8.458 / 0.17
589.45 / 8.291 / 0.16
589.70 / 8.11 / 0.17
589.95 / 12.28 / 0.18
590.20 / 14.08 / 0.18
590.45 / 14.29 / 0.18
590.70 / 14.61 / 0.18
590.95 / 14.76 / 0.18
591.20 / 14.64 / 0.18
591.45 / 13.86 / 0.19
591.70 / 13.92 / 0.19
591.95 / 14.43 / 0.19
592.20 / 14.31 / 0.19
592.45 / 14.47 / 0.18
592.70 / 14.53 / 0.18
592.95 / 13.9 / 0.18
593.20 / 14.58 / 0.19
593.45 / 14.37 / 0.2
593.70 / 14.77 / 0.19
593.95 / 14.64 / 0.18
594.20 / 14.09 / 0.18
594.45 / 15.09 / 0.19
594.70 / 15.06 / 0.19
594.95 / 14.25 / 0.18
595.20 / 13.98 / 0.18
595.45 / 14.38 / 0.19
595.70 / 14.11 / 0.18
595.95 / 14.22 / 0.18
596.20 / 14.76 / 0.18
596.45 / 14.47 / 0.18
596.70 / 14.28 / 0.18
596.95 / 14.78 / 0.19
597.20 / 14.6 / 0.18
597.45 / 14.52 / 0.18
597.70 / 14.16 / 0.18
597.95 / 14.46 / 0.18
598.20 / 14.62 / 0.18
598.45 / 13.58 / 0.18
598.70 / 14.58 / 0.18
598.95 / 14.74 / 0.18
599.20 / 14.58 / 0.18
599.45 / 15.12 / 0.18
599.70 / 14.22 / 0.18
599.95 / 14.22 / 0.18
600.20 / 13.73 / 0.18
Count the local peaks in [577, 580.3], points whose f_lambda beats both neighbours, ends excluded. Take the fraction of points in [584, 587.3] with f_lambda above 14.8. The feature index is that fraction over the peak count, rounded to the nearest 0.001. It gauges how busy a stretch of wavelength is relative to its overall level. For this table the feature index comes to 0.135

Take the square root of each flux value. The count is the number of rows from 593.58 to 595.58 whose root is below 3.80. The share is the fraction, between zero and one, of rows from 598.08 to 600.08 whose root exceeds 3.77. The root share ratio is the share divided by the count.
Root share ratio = 0.22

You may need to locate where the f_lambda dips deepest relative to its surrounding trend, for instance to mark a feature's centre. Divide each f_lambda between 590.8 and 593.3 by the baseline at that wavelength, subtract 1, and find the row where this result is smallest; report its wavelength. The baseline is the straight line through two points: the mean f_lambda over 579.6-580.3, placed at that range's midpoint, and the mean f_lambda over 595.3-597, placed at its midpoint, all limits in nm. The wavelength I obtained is 591.45 nm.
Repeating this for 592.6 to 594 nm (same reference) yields 592.95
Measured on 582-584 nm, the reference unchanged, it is 582.95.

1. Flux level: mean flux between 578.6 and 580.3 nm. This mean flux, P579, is 14.4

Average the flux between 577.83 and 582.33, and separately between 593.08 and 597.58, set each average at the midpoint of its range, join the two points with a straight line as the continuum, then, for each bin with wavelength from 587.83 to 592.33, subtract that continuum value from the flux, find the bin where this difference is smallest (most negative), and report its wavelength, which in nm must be 588.95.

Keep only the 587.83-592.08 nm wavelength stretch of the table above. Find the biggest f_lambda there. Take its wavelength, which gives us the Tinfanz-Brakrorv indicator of 590.95 nm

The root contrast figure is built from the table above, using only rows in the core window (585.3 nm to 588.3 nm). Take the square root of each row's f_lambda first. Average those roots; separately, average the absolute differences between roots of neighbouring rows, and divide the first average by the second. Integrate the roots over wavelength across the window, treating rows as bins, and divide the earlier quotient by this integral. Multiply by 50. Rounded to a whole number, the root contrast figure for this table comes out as 154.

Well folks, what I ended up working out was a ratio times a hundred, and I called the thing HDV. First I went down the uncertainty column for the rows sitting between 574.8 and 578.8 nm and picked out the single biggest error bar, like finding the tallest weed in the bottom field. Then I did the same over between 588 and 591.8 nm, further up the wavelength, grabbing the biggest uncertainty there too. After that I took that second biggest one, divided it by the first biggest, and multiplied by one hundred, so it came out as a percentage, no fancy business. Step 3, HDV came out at 86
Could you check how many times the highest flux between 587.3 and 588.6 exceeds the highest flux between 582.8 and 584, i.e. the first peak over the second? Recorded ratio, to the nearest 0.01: 0.97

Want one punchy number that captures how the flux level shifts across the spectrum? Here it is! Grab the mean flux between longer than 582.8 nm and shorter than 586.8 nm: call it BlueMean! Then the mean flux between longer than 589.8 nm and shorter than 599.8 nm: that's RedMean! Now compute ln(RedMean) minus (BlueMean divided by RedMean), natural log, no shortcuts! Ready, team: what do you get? 1.65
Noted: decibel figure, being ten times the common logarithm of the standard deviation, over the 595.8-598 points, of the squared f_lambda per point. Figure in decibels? 8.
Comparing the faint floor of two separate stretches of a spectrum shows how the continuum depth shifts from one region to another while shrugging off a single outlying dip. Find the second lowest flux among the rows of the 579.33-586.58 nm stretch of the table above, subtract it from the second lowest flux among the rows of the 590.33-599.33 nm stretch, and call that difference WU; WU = 0.31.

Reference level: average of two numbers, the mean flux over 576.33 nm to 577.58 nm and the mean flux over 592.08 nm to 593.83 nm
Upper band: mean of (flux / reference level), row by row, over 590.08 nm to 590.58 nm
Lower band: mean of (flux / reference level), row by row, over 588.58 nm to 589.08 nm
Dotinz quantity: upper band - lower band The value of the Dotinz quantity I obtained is 0.38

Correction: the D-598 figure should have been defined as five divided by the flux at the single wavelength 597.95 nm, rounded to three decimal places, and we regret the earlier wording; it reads 0.346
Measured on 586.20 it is 0.346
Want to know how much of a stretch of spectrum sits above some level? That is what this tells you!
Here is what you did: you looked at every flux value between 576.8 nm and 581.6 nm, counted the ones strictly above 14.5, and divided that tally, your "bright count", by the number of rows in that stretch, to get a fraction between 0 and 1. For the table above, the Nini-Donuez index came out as 0.47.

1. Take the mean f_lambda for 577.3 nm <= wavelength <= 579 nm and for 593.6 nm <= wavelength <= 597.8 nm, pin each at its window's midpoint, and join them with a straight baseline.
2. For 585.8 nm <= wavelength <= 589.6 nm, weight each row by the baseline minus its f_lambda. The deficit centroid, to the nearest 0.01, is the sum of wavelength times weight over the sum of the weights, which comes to 589.21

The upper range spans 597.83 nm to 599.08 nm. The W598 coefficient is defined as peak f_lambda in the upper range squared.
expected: 217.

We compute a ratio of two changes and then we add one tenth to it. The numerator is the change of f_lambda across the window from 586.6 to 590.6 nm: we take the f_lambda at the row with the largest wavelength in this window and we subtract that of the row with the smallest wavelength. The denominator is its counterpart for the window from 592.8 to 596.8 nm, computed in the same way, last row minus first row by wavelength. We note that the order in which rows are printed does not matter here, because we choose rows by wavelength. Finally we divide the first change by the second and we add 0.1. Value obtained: 2.2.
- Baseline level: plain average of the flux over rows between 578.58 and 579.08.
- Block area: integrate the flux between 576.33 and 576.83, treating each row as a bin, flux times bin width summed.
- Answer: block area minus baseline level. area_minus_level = -6.6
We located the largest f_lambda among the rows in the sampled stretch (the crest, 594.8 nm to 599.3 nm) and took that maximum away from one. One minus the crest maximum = -13.8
